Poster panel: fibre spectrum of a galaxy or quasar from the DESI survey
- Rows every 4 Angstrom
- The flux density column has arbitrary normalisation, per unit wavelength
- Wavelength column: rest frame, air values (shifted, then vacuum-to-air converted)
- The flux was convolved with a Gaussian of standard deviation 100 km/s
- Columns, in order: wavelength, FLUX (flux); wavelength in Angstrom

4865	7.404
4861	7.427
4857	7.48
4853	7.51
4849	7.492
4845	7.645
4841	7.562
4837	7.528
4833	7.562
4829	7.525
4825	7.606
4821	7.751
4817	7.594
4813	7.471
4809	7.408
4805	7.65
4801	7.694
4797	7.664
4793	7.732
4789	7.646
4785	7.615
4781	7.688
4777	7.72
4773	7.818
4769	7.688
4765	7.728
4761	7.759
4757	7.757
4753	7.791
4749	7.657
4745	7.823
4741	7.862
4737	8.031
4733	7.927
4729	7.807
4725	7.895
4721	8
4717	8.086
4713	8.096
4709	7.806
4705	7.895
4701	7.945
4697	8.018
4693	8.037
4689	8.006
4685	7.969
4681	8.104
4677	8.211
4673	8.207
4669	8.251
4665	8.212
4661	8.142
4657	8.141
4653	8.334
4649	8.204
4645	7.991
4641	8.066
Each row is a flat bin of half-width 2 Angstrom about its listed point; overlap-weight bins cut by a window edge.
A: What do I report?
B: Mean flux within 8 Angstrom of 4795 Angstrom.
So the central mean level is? 7.68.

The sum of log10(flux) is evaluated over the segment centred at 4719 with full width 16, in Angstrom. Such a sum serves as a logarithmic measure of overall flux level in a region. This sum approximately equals 3.62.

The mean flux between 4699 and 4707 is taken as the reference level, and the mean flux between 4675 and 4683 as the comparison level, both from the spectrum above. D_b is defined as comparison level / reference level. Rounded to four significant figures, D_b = 1.030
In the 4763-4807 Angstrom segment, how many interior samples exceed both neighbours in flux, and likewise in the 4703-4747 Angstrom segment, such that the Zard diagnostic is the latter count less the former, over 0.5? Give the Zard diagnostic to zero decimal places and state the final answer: -2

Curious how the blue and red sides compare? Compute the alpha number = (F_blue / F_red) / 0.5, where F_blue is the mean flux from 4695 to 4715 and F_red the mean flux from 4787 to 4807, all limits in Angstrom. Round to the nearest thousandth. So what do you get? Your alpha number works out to 2.072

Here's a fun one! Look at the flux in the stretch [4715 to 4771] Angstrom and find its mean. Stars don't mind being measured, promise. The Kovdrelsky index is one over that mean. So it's 0.127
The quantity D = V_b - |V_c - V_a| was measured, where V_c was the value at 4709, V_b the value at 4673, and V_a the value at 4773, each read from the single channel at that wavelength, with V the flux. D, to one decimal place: 8.2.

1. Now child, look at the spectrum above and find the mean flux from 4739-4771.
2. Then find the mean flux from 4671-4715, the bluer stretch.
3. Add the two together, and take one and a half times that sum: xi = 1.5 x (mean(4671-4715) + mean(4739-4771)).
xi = 23.68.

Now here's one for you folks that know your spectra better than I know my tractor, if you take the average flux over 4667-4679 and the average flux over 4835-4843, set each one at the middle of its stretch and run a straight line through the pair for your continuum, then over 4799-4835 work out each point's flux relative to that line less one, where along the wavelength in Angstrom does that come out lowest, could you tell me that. 4809 Angstrom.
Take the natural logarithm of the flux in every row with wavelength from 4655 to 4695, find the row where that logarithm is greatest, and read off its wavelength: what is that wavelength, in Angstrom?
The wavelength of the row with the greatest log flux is 4669 Angstrom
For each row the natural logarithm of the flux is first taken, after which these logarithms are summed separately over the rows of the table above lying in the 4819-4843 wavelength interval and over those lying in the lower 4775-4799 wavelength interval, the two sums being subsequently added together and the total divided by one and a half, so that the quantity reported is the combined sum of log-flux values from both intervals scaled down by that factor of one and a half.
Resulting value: 16.3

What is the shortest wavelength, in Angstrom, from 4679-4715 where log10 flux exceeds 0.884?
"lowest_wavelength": 4681 Angstrom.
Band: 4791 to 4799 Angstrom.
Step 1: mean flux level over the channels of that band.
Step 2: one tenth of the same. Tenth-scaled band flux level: 0.770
